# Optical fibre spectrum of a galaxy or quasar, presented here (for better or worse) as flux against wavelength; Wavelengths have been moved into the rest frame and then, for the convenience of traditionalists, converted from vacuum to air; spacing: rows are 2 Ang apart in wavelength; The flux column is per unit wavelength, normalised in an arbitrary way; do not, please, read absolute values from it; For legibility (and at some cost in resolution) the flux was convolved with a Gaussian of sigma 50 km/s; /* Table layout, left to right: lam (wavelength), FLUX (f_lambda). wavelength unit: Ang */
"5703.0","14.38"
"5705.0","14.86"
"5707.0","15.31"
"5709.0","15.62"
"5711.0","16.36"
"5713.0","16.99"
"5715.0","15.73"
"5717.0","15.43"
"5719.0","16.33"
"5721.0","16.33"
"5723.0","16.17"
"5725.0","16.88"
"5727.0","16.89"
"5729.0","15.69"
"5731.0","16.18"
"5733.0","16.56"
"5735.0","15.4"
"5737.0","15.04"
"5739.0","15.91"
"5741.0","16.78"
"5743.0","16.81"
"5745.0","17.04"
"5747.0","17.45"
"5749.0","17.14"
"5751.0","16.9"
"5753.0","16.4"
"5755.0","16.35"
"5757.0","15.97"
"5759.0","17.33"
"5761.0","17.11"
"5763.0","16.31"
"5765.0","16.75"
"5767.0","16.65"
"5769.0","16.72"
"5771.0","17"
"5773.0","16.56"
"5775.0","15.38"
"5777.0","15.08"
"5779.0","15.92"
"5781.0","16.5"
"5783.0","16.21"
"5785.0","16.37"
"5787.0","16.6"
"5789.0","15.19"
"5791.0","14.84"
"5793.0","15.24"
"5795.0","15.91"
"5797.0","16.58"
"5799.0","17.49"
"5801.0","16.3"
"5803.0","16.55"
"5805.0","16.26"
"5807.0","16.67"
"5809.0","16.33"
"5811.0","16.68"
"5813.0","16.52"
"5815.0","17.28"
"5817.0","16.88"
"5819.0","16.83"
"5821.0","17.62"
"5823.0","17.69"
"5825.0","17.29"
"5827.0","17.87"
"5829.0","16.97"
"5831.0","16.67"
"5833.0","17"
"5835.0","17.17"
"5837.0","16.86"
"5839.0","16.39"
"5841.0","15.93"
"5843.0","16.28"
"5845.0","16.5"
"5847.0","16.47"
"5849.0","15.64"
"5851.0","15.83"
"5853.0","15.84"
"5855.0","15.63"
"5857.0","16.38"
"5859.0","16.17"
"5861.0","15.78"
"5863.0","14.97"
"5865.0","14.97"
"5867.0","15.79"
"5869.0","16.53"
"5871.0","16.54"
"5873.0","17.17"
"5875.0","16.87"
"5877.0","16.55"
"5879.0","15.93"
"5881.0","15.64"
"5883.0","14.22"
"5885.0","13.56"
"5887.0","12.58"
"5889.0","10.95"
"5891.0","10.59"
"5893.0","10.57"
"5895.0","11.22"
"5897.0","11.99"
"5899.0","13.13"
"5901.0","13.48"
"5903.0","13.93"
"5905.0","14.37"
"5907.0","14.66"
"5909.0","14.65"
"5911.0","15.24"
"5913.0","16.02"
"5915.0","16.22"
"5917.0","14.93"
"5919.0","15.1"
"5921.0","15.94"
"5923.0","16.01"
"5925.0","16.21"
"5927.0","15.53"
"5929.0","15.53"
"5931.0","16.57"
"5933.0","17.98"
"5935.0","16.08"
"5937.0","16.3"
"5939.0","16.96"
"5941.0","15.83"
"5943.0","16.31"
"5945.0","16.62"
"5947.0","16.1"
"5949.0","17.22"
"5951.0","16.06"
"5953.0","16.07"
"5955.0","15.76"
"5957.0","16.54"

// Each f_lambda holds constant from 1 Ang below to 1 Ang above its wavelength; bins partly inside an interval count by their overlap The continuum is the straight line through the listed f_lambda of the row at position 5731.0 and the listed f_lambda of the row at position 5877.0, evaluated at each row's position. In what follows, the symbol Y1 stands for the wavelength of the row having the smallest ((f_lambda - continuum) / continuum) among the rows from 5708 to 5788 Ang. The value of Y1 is 5777.0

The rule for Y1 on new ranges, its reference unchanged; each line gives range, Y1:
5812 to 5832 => 5813.0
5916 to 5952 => 5917.0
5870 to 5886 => 5885.0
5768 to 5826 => 5791.0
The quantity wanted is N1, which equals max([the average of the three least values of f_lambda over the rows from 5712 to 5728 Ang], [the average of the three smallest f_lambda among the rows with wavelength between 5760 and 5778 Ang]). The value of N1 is 15.8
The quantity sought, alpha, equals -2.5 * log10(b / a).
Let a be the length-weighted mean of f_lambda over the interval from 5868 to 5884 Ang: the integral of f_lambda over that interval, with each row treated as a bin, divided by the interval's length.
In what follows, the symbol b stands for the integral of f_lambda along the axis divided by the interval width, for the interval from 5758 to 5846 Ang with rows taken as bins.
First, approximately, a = 16.2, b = 16.6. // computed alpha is -0.02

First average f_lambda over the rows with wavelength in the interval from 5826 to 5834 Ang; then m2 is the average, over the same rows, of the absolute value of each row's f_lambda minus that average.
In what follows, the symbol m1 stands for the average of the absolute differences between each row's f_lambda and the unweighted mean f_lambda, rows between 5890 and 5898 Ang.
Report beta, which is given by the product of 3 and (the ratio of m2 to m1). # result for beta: 2.2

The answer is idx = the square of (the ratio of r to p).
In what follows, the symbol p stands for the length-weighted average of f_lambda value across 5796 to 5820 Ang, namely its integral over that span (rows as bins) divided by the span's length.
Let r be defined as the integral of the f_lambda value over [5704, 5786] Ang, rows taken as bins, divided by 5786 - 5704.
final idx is 0.95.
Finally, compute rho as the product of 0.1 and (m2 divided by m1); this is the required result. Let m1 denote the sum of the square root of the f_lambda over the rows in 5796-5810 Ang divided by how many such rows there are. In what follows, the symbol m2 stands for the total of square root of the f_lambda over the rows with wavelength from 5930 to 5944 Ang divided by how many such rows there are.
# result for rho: 0.0999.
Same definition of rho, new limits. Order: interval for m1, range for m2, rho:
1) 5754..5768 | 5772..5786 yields 0.0981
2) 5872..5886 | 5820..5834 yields 0.1050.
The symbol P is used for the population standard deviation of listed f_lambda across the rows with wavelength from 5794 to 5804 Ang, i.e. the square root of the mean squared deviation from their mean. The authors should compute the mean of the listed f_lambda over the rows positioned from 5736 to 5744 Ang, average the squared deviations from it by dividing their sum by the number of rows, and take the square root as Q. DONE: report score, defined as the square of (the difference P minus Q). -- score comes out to 0.043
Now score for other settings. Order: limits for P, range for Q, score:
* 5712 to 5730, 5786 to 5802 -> 0.088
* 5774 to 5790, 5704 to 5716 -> 0.015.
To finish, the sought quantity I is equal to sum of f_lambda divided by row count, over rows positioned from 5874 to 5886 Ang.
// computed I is 15.5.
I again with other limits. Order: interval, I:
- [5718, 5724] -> 16.3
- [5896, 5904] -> 13.1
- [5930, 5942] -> 16.6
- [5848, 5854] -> 15.8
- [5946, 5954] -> 16.4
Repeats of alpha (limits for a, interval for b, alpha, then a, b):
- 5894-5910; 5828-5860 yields -0.21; 13.4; 16.4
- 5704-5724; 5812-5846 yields -0.07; 15.9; 16.9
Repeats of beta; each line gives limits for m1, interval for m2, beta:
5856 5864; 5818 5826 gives 2.0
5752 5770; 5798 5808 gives 3.2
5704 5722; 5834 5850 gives 1.9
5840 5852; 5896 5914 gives 8.9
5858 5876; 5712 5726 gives 2.0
